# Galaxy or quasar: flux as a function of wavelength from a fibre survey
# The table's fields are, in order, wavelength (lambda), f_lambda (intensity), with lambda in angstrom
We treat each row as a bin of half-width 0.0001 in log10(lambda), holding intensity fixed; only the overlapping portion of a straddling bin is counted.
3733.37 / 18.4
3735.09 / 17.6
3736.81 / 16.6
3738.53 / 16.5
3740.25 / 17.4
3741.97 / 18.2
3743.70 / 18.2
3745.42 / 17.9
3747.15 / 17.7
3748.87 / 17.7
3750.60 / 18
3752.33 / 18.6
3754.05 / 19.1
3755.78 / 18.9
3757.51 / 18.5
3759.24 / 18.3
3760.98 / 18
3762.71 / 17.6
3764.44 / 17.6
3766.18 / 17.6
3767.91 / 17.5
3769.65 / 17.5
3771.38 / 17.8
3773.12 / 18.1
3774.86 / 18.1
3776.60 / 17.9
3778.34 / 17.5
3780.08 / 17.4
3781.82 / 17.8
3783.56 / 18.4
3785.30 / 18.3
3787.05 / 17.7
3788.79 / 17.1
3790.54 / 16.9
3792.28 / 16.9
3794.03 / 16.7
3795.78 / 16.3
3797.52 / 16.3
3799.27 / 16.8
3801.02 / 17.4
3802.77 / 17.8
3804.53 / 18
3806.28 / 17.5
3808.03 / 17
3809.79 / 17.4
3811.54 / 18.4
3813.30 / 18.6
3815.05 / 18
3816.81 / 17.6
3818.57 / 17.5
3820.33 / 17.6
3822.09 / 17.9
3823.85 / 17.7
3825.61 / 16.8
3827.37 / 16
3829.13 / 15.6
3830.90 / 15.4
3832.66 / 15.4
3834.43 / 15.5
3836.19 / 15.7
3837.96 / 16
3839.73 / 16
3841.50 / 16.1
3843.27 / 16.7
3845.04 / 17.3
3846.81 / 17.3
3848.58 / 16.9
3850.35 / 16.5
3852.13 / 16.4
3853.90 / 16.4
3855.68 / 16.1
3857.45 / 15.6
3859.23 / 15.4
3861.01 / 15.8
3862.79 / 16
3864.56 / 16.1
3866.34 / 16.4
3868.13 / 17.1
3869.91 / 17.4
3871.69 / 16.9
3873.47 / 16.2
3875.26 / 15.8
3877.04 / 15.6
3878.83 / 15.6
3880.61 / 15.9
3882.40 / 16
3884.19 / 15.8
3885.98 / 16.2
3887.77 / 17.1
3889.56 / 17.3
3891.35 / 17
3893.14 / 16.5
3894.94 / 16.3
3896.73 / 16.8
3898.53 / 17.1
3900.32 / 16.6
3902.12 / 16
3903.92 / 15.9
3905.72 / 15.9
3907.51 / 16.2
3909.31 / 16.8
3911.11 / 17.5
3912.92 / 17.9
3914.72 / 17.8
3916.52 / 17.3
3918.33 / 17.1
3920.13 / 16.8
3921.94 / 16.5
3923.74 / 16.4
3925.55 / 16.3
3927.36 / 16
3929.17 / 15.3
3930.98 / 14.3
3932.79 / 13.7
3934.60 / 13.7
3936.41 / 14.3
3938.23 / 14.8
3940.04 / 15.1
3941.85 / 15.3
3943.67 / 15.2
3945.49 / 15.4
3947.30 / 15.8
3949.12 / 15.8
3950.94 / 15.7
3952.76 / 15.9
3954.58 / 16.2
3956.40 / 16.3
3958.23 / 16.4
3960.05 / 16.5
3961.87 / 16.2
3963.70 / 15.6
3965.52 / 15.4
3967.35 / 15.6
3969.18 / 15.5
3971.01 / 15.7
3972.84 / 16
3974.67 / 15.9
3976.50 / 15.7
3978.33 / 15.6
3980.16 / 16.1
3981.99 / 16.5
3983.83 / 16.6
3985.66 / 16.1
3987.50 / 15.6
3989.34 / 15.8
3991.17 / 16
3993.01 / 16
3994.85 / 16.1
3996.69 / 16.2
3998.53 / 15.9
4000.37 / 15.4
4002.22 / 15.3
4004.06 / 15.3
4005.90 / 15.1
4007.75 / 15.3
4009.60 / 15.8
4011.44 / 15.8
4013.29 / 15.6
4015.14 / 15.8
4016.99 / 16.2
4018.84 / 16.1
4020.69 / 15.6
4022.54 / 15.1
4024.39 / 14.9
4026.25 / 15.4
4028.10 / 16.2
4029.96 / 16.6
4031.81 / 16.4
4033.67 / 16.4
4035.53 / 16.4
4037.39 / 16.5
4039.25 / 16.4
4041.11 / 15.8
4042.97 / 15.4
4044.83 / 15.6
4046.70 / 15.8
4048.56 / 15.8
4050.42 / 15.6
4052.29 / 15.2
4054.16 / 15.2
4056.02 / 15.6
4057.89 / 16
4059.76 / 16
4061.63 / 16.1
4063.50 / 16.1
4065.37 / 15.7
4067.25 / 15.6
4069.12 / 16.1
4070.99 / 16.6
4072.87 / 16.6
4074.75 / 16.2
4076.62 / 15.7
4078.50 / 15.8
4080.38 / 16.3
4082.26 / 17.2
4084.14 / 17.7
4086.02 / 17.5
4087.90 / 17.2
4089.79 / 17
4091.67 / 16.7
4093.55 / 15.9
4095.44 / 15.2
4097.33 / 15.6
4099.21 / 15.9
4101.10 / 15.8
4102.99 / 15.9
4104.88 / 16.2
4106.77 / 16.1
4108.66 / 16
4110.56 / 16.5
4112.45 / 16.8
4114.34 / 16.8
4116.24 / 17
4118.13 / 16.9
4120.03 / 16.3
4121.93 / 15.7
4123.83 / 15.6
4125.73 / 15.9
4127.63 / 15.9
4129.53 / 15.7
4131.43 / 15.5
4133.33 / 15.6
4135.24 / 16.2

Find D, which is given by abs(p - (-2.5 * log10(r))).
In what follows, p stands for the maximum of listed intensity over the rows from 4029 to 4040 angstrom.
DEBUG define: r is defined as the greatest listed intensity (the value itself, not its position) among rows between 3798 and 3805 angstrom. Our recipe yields 19.7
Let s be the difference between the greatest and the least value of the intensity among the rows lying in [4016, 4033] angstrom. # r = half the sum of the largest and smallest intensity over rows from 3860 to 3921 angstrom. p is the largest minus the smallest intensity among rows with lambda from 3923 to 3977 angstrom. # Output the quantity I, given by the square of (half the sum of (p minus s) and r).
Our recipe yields 80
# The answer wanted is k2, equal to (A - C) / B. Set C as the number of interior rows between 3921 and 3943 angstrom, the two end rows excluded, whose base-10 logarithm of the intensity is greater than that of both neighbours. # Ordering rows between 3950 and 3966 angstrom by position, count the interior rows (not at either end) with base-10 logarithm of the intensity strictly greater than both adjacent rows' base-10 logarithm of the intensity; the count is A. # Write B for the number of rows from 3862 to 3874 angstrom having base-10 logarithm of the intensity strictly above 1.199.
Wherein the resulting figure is 0.1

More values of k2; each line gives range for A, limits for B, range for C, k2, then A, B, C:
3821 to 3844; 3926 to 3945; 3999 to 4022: -1.0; 0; 1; 1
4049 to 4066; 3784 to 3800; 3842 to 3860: 0.0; 0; 9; 0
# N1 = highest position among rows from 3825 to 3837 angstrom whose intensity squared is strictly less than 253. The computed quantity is 3836.19 angstrom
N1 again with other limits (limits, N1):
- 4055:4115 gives 4102.99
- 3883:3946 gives 3945.49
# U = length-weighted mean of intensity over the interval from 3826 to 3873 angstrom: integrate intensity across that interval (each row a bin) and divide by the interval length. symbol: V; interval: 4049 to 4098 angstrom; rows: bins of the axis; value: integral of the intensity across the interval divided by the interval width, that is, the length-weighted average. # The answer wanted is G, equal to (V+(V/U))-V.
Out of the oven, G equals 1.00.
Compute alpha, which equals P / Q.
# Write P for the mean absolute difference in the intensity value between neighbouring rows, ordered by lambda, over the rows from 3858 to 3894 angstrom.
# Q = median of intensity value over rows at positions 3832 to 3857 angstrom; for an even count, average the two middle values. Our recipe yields 0.0217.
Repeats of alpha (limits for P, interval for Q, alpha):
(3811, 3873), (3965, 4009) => 0.0196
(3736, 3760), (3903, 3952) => 0.0218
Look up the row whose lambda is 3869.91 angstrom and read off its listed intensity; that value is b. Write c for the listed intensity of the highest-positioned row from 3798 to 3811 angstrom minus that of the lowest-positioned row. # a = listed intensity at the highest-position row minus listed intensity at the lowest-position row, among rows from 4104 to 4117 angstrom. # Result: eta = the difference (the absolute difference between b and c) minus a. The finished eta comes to 16.0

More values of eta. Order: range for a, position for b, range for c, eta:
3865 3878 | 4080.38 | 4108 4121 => 16.8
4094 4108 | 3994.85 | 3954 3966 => 16.0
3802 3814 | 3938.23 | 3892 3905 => 14.6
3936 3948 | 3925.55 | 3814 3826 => 16.0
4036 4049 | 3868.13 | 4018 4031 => 17.3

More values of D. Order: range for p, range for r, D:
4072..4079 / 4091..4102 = 19.7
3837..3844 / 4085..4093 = 19.8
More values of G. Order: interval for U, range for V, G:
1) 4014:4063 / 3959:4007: 1.00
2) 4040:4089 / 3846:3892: 1.01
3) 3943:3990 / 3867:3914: 1.04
